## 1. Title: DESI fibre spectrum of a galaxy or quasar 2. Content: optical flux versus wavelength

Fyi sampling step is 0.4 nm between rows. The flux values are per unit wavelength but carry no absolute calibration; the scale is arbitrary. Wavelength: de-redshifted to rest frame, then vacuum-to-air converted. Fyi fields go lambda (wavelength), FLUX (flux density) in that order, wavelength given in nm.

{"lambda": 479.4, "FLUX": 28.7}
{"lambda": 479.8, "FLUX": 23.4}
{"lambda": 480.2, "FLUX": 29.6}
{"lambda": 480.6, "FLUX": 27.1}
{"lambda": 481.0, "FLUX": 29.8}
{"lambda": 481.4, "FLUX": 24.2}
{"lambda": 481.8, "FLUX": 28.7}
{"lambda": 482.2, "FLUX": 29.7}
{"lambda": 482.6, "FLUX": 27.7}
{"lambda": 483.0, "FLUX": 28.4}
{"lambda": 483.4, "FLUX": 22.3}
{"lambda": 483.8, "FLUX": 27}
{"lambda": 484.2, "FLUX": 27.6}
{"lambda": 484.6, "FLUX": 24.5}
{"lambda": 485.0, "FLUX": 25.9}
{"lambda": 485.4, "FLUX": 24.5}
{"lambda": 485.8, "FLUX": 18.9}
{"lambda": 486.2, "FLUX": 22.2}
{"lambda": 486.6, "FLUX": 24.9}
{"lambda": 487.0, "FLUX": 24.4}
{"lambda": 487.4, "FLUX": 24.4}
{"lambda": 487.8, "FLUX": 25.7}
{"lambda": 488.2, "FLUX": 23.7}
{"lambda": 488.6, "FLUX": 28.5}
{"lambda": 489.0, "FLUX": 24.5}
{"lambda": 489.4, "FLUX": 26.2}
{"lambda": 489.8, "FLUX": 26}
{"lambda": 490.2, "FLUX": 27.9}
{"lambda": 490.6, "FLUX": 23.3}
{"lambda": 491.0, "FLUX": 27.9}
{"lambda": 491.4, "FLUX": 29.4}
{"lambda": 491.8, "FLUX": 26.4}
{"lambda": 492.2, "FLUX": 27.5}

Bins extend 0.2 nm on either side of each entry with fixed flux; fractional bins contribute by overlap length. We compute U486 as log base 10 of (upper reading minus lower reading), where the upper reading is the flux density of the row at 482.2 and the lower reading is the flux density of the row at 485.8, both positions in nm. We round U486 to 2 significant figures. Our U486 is 1.0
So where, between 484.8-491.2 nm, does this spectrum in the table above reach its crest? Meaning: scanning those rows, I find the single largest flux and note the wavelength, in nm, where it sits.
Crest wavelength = 488.6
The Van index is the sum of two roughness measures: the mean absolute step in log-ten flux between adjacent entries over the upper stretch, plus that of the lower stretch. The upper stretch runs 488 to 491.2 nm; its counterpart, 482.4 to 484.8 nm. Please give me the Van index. 0.104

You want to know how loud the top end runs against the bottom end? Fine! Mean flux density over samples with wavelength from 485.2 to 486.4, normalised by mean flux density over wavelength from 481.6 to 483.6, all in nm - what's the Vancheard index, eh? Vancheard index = 0.80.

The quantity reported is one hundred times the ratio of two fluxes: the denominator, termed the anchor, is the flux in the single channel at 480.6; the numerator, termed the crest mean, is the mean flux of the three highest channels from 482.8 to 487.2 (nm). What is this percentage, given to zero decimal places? 102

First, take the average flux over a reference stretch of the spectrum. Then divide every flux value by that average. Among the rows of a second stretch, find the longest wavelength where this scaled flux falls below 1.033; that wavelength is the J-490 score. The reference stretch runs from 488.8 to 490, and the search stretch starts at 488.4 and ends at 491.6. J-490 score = 490.6 nm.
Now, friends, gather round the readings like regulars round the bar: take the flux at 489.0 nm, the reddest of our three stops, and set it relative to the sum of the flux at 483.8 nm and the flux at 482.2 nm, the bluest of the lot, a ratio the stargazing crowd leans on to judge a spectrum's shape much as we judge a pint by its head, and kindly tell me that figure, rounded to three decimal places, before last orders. 0.432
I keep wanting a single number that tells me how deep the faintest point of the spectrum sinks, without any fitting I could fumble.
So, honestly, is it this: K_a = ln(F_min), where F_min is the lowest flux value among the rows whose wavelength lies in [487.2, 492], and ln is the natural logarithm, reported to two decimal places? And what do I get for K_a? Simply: 3.15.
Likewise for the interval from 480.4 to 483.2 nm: 3.19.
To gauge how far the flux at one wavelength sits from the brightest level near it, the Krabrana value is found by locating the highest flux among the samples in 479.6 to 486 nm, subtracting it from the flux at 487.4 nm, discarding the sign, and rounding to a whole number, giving 5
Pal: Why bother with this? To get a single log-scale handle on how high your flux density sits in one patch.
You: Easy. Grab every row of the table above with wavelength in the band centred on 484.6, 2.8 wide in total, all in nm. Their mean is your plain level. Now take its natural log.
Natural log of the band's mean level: 3.19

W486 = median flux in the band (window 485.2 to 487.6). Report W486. 24.4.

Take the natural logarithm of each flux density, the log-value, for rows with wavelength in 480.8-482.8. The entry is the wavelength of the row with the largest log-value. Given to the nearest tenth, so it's 481.0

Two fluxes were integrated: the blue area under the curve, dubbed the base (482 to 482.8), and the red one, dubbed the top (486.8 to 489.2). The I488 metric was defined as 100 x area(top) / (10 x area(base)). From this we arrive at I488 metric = 26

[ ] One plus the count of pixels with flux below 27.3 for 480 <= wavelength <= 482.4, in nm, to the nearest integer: 3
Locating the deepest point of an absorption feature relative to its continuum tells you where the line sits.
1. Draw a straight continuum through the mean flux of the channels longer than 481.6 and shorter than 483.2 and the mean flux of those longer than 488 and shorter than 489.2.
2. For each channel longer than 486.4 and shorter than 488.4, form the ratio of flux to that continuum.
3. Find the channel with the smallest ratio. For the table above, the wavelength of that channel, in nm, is 488.2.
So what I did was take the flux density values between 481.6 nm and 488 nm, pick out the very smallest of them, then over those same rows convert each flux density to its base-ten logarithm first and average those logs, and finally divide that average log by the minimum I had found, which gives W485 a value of 0.074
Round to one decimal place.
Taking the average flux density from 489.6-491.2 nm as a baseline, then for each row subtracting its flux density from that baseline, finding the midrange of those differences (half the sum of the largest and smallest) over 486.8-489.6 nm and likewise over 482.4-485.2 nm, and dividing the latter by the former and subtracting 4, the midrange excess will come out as 1.3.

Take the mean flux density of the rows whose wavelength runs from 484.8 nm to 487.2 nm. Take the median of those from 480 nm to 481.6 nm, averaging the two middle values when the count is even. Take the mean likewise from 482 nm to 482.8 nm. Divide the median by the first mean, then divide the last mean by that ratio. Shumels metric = 23.8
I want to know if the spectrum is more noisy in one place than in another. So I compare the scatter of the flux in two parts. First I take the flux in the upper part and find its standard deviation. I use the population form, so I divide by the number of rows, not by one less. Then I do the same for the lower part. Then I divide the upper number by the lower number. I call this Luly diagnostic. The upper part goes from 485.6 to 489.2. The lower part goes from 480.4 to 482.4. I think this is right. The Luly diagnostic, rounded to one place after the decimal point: 1.2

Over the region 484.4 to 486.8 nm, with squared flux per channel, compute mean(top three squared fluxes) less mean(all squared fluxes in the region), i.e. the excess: 73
